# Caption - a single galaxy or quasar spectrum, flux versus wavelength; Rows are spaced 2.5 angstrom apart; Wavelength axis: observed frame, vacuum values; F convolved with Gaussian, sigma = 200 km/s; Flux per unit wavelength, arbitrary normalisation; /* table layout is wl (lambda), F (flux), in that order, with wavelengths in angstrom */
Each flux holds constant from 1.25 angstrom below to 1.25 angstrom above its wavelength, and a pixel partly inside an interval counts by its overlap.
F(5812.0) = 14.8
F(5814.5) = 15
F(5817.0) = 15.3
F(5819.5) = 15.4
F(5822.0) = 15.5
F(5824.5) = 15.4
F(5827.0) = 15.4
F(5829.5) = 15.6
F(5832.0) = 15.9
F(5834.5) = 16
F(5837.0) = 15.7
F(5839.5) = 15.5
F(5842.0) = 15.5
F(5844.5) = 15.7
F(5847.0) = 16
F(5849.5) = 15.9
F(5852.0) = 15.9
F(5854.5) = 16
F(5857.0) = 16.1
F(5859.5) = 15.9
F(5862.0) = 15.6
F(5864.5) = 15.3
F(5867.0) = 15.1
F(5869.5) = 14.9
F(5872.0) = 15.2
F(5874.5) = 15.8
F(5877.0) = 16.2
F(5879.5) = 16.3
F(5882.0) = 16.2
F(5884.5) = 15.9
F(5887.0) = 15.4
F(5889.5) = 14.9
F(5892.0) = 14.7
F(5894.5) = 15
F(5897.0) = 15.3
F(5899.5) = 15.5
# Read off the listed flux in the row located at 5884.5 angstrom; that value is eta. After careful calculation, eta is 15.9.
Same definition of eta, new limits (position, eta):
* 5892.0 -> 14.7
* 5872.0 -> 15.2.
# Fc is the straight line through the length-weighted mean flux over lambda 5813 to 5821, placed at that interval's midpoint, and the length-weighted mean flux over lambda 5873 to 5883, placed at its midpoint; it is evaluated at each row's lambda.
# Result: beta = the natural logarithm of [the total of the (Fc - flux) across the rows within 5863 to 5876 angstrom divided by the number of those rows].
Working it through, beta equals -0.3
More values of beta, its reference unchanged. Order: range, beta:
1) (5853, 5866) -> -2.9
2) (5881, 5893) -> -0.2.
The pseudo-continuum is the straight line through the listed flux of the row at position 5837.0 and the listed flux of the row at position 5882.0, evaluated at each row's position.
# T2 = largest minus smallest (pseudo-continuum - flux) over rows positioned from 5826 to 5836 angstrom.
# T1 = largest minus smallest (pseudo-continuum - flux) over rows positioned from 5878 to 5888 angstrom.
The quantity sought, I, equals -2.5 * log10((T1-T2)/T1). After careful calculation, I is 0.8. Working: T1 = 0.98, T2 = 0.52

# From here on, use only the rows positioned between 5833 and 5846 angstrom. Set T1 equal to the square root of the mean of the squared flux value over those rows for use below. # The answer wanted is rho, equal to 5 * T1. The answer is 78.4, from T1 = 15.7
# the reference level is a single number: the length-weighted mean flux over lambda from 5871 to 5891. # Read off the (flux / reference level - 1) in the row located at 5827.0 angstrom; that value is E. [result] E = -0.021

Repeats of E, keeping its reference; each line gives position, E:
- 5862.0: -0.008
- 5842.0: -0.015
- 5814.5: -0.046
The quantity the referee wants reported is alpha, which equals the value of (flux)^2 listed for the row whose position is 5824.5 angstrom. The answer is 237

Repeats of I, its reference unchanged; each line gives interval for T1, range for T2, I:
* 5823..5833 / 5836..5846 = 0.9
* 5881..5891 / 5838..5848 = 0.4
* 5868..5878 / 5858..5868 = 1.4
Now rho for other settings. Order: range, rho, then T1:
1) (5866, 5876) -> 76.3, 15.3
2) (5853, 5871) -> 77.8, 15.6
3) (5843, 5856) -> 79.5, 15.9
